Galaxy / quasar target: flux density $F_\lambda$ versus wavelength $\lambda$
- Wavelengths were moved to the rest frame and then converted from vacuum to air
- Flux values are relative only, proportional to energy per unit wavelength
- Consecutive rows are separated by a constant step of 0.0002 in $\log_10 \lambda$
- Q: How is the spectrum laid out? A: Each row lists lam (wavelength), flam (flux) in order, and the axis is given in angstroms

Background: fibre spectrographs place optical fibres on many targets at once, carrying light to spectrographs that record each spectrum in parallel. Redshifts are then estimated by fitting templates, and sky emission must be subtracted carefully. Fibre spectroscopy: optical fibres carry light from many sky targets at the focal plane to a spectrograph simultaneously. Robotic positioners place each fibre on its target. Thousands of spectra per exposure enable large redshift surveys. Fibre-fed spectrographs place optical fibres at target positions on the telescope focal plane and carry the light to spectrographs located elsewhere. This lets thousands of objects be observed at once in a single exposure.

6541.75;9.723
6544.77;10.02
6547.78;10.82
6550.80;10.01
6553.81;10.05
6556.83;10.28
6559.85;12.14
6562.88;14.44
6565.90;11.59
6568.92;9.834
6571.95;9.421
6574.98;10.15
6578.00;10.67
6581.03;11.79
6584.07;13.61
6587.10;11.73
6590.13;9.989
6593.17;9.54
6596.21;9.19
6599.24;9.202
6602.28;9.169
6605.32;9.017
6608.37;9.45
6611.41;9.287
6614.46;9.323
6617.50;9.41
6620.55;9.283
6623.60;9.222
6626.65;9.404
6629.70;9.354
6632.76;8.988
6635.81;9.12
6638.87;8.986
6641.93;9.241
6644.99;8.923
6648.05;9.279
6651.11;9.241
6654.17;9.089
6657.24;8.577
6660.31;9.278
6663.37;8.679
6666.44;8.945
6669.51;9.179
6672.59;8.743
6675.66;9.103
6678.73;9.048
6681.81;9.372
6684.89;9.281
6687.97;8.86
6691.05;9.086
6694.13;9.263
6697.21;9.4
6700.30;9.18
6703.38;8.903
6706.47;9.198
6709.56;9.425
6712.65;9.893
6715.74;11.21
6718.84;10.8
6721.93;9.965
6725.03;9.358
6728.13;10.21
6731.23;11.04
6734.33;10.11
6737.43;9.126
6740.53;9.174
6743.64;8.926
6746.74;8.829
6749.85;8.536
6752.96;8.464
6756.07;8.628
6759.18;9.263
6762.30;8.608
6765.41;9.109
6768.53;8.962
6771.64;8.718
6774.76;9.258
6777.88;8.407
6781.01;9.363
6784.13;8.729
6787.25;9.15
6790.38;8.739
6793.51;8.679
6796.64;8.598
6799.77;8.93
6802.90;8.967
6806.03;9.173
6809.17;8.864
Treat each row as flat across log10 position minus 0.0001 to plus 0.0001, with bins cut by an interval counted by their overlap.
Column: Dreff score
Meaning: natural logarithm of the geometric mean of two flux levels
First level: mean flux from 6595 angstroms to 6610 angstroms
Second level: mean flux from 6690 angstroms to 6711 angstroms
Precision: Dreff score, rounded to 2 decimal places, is 2.22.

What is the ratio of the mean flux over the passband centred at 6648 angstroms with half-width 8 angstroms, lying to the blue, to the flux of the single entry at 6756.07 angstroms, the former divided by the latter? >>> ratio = 1.06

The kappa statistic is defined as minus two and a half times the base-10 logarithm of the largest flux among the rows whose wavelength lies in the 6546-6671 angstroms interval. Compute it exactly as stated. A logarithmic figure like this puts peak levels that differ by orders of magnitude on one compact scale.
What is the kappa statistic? -2.90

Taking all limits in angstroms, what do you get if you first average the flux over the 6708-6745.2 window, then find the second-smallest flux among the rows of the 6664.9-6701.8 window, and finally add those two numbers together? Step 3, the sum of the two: 18.8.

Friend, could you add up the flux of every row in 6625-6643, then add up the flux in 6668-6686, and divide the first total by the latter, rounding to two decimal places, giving 1.01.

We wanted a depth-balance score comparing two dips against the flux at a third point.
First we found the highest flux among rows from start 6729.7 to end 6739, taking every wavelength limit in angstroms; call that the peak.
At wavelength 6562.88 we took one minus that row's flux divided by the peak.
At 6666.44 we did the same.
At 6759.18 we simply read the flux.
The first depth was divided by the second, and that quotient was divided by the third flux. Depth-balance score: -0.18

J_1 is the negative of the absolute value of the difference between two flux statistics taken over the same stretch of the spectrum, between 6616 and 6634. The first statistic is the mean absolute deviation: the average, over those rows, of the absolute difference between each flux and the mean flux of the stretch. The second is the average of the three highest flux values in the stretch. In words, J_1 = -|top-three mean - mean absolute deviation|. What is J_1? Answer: -9.3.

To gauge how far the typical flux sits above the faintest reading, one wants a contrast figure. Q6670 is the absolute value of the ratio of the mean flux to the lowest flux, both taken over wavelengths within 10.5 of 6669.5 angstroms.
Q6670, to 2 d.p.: 1.04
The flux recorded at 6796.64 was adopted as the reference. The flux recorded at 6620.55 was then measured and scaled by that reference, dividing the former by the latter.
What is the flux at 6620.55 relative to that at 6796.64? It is 1.08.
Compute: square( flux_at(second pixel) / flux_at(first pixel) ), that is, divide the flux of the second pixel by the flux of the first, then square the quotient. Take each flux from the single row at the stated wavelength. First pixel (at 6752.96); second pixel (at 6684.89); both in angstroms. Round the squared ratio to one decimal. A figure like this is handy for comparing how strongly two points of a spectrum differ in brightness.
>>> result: 1.2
